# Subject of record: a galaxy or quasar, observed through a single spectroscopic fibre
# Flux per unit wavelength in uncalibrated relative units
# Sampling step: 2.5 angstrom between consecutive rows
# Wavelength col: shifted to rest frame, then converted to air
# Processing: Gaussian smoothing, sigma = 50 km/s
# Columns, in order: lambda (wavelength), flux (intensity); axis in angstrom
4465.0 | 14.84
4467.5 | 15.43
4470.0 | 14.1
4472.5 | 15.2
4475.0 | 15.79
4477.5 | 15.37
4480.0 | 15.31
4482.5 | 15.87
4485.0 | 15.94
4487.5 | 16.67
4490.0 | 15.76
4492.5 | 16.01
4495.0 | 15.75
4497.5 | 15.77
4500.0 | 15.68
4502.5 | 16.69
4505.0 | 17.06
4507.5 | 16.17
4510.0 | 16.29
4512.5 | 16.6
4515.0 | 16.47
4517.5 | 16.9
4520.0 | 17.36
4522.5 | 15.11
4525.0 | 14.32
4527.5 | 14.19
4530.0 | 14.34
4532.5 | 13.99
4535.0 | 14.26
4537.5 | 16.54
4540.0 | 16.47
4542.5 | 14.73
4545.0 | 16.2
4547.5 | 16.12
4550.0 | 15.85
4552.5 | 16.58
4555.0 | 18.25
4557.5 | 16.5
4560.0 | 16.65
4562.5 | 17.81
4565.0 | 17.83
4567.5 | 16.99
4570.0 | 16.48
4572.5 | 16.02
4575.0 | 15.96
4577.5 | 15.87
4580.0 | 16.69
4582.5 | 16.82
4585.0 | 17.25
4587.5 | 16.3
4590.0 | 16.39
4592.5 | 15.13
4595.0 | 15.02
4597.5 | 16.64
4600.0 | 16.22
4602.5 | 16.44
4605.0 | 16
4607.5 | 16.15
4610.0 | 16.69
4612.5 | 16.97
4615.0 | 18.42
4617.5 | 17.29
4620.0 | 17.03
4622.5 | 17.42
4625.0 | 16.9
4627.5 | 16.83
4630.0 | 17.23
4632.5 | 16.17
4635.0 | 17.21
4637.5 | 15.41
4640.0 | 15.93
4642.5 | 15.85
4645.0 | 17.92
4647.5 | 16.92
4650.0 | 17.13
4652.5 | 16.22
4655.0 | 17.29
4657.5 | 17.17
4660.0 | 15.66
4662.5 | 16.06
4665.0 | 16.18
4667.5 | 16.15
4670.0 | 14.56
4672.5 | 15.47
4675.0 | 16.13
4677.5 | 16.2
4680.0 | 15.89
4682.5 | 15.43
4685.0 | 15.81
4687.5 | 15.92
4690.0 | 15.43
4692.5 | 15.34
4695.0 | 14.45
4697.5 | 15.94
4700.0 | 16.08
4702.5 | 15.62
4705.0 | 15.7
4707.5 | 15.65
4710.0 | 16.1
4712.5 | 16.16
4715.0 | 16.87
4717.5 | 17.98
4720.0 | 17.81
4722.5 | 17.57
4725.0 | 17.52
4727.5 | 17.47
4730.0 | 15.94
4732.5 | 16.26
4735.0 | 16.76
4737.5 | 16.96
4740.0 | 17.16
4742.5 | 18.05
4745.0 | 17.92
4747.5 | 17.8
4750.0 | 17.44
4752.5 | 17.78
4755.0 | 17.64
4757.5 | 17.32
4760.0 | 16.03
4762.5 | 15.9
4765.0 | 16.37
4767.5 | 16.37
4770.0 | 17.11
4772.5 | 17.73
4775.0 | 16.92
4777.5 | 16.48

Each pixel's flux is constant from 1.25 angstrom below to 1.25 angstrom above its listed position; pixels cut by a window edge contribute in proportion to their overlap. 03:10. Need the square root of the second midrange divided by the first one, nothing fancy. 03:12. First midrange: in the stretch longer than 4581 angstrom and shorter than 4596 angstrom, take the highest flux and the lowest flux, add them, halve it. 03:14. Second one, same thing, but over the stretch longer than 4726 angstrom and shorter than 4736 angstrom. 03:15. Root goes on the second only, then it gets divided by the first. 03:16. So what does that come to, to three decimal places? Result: 0.253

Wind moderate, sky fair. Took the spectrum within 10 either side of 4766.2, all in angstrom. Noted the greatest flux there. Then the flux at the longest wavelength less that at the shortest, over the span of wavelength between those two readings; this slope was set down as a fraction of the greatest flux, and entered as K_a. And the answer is -0.0013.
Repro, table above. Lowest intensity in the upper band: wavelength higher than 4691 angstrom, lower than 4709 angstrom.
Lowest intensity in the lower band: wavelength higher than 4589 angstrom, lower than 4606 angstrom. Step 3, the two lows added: 29.5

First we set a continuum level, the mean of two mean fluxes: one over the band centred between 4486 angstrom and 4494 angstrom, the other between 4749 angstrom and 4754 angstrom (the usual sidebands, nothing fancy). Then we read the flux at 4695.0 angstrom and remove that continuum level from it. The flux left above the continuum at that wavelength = -2.4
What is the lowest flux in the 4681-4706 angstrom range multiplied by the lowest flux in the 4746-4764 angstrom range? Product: 230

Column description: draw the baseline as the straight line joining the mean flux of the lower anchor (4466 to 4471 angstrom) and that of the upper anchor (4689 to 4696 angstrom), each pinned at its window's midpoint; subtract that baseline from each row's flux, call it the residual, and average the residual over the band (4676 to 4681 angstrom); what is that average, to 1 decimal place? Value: 1.0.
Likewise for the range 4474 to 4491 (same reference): 1.0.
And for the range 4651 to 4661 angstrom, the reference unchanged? 1.6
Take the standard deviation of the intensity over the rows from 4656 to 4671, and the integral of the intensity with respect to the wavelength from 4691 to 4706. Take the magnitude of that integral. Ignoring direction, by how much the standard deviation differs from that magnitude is 232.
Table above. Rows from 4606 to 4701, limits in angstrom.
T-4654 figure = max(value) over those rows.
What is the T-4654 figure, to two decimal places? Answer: 18.42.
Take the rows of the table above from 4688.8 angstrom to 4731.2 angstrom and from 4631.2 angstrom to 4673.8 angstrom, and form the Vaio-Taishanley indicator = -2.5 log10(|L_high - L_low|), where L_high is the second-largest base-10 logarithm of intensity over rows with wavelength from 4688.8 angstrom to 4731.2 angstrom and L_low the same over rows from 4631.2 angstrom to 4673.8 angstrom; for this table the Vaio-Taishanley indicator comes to 4.73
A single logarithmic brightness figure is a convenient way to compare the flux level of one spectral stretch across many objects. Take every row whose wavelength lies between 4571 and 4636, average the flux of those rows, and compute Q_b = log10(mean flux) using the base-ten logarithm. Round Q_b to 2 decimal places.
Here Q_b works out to 1.22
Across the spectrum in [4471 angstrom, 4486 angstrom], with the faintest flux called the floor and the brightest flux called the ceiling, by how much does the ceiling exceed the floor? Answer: 0.74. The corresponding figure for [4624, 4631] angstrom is 0.40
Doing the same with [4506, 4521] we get 1.19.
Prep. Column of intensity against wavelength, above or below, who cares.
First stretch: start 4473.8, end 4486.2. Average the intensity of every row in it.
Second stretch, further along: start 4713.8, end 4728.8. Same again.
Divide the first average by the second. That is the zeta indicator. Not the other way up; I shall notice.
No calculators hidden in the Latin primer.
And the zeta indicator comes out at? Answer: 0.89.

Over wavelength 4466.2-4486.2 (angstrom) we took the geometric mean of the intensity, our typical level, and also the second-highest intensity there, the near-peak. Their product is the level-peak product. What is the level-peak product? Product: 244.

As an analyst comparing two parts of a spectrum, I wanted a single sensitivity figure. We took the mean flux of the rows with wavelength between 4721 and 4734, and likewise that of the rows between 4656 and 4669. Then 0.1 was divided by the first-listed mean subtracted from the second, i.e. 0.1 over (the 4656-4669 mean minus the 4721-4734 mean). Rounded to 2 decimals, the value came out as -0.14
